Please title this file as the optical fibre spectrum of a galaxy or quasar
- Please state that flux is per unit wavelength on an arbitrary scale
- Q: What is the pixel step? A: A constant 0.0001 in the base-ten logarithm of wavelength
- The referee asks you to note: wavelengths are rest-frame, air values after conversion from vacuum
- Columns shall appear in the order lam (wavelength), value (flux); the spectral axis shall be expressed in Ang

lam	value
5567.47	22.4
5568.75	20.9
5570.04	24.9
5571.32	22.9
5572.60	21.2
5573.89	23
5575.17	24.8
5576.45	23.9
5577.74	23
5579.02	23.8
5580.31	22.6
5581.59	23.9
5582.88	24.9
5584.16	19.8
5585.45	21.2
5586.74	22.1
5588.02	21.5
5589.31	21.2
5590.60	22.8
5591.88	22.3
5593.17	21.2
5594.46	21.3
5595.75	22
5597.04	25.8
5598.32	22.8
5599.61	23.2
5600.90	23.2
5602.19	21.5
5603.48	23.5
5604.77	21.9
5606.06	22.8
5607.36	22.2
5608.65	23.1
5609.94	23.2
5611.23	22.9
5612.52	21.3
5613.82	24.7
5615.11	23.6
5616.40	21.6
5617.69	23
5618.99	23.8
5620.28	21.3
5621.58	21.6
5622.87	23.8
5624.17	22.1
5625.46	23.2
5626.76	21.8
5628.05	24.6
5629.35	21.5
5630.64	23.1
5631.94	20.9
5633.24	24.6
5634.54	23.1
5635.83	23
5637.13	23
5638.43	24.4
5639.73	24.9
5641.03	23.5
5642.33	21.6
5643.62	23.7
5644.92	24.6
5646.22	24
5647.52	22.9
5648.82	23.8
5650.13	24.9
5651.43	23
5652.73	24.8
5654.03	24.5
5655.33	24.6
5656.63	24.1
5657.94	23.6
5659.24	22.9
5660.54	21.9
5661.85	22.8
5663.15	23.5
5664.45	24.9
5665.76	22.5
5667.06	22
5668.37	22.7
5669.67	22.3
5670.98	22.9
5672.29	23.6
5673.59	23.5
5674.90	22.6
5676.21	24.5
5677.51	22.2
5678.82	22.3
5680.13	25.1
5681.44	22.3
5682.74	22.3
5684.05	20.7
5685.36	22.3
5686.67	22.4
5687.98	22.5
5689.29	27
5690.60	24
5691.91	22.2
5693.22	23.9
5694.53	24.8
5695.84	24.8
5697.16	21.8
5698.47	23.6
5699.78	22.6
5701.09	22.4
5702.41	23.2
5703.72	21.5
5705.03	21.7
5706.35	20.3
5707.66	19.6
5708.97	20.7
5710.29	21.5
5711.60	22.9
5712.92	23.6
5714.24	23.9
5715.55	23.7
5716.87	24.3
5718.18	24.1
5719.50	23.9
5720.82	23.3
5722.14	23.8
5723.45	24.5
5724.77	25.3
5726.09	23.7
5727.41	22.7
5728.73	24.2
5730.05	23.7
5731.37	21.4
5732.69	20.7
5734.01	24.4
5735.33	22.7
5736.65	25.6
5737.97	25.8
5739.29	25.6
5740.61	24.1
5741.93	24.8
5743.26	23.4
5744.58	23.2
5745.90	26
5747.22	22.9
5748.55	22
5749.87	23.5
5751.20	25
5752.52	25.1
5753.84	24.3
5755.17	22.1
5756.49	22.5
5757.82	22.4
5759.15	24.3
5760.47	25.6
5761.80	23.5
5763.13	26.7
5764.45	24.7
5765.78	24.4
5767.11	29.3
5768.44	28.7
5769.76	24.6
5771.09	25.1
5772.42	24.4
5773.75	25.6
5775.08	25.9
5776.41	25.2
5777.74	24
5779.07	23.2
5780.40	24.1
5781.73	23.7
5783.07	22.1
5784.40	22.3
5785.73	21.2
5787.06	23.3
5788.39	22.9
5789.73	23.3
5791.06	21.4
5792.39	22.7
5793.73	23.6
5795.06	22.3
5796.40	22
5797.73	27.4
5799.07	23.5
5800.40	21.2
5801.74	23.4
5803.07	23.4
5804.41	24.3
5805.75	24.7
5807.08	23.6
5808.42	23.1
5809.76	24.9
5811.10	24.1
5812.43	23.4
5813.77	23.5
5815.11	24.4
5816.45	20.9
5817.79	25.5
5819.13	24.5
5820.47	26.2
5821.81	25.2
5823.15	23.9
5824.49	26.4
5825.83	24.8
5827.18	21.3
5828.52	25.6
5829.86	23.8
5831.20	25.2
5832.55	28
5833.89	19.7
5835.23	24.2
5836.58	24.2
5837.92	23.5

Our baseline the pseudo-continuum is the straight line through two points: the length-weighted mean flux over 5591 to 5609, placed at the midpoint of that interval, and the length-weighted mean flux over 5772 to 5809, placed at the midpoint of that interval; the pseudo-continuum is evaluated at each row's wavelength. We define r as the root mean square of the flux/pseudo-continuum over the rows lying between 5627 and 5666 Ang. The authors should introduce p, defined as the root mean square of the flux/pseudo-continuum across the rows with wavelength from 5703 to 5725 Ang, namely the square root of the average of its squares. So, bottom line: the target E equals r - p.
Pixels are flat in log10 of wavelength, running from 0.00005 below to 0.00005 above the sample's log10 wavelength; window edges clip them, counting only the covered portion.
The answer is 0.040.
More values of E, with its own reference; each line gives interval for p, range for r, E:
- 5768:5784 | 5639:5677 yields -0.030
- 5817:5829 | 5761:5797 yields -0.021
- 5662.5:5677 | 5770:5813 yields -0.005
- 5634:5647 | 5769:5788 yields -0.013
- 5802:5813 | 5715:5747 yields 0.017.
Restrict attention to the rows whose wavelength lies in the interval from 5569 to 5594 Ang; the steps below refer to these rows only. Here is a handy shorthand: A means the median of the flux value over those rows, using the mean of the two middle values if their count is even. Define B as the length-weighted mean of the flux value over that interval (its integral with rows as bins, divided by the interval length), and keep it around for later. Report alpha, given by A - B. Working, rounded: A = 22.8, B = 22.6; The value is 0.2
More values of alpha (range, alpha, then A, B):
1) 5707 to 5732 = 0.5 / 23.7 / 23.2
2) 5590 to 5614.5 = 0.1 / 22.8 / 22.7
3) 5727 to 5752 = -0.1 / 23.7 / 23.8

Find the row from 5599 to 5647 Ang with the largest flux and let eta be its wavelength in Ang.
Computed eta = 5639.73 Ang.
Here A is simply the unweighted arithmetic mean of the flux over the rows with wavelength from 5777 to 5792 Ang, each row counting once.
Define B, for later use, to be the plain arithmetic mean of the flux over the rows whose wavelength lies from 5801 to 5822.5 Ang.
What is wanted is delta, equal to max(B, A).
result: 24.1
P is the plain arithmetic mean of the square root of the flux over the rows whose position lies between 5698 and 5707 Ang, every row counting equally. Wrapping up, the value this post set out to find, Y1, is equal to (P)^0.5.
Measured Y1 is 2.17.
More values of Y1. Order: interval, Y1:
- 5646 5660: 2.21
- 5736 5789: 2.22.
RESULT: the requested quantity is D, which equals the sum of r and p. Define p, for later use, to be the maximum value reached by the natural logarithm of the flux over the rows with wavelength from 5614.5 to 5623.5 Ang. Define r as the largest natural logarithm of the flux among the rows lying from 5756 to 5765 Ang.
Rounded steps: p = 3.17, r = 3.28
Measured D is 6.45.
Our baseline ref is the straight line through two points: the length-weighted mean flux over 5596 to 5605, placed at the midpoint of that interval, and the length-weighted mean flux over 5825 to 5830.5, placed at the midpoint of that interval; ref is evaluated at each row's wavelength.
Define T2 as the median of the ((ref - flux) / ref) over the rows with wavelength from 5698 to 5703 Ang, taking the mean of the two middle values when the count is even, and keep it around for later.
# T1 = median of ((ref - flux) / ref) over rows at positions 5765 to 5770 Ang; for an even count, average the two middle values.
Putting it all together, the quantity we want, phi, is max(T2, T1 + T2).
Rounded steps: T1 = -0.123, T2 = 0.026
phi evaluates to 0.03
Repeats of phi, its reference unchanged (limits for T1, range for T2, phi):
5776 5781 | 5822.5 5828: -0.02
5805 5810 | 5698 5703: 0.03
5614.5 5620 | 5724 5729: -0.02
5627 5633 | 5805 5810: 0.03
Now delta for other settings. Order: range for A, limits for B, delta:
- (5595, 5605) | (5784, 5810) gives 23.2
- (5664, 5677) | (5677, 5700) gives 23.2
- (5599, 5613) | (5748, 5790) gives 24.2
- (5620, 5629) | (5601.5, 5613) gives 22.6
